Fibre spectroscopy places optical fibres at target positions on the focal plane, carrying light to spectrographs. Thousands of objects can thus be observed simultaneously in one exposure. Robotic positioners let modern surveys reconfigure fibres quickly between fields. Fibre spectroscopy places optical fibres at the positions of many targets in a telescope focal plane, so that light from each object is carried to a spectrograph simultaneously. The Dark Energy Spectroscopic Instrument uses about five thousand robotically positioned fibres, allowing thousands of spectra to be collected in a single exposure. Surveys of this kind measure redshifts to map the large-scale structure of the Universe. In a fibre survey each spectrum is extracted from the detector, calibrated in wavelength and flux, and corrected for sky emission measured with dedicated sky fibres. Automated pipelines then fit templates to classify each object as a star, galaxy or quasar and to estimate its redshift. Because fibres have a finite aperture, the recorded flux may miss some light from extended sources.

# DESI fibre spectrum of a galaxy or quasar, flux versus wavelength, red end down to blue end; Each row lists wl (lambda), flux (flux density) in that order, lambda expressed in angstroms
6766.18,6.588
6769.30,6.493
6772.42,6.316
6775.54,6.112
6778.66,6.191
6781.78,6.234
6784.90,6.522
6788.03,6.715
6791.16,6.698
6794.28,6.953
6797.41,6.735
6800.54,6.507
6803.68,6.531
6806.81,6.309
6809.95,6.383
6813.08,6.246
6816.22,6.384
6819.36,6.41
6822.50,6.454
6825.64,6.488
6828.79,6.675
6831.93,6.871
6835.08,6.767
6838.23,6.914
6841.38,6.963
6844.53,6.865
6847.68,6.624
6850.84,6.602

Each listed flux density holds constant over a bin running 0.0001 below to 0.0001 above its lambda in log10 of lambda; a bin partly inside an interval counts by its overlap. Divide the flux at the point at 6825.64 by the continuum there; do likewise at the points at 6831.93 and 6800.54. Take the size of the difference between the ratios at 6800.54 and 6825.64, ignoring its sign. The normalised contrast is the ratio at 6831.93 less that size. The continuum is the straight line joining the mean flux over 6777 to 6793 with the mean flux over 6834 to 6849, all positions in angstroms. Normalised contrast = 0.99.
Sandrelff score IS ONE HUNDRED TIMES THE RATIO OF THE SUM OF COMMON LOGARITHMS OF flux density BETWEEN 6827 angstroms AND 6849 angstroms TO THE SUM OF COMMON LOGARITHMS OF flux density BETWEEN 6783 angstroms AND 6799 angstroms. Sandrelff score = 141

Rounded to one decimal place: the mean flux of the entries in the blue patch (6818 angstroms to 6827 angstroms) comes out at 6.5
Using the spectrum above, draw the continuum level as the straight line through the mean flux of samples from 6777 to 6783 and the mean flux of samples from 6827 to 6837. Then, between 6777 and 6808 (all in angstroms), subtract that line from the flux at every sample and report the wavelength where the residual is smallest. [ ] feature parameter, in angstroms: 6806.81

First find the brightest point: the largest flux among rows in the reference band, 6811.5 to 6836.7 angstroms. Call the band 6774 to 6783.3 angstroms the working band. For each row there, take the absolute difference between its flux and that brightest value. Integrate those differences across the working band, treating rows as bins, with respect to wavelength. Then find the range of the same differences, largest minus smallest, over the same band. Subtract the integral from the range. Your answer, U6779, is -6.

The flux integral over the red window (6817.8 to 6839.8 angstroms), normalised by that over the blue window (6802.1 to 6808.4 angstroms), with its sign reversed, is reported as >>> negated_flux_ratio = -3.6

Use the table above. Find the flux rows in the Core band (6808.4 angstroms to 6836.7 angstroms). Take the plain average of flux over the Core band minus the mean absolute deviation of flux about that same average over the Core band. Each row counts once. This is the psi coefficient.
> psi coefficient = 6.35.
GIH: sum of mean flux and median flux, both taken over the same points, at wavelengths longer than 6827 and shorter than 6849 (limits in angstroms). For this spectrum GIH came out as 13.7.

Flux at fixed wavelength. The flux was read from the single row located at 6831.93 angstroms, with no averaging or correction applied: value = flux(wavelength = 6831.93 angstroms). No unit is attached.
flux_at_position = 6.871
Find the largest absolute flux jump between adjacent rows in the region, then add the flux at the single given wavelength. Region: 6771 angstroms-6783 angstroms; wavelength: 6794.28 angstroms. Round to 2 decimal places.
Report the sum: 7.16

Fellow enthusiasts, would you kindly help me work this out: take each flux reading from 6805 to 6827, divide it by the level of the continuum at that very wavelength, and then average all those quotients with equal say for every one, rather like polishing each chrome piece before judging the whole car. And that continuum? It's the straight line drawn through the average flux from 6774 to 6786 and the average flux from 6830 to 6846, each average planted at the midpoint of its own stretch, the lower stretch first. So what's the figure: 0.96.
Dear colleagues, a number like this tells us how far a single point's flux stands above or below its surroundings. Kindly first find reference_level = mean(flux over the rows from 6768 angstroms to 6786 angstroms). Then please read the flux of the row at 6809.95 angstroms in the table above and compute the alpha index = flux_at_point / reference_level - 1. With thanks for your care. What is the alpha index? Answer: 0.01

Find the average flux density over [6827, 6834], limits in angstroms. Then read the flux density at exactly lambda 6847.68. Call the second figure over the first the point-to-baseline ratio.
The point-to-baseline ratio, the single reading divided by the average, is 0.98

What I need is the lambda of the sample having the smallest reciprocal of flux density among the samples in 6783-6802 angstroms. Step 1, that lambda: 6794.28 angstroms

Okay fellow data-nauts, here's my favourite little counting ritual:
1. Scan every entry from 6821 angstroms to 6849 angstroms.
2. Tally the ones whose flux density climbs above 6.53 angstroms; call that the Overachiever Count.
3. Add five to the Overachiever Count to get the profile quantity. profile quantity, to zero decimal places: 12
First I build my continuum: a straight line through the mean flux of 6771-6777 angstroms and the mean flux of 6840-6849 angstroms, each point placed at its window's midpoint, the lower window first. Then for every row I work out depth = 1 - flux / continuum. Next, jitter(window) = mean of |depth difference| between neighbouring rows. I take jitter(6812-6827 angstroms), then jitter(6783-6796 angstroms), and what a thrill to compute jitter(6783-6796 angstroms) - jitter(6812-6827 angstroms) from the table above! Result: 0.018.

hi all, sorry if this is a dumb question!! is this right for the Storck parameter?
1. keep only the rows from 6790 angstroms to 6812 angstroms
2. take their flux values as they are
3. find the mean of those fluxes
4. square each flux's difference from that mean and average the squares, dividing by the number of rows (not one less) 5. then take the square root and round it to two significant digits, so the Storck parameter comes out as 0.21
